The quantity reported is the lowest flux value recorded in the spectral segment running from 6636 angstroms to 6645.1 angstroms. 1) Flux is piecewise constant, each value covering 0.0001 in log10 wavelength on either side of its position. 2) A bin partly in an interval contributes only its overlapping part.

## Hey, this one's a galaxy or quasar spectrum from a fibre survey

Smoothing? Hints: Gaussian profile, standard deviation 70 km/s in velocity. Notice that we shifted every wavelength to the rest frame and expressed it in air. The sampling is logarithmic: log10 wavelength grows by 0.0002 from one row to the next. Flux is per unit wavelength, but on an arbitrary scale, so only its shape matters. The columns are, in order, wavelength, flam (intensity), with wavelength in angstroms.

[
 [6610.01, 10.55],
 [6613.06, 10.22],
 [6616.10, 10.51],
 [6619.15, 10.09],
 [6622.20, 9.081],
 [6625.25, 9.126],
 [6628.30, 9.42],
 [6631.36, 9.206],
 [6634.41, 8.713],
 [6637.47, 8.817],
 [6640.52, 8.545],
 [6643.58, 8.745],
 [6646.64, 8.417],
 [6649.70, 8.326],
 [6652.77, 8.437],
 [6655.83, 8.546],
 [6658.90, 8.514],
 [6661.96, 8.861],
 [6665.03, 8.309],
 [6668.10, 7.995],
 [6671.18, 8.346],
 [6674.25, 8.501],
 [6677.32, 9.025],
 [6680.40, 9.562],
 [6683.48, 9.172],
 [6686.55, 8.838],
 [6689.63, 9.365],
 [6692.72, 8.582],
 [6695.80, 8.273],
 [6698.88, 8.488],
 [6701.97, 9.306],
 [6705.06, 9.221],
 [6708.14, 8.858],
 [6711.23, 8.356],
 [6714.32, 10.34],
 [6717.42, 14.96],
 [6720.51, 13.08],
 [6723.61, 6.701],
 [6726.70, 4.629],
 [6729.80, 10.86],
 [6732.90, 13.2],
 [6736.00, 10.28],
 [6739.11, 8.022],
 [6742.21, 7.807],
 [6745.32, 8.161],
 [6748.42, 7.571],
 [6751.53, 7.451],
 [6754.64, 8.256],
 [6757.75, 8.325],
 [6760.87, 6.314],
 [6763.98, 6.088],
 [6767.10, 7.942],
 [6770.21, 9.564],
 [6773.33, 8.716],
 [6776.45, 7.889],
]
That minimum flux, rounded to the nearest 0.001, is 8.545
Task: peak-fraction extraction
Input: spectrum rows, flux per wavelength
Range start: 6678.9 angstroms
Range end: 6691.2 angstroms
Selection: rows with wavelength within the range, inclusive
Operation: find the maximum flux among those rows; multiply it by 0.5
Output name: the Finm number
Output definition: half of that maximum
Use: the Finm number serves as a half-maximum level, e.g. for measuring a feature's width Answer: 4.8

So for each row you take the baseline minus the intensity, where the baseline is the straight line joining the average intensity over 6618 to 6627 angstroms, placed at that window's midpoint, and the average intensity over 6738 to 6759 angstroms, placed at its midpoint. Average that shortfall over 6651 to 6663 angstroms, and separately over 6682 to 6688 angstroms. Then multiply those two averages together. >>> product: -0.1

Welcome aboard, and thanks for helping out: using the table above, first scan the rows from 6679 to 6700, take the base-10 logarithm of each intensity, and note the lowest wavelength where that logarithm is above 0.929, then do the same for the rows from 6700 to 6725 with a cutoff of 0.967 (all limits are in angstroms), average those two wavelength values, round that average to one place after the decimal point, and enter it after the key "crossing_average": 6691.2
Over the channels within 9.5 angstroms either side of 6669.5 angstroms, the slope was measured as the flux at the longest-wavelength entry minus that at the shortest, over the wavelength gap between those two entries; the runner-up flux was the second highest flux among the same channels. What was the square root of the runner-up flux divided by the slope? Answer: 28.8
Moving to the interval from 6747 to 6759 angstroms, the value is 10.1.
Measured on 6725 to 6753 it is 9.8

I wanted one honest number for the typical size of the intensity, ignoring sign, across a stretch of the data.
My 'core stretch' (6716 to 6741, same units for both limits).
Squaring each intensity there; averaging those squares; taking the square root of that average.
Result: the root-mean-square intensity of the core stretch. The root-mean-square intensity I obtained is 10.74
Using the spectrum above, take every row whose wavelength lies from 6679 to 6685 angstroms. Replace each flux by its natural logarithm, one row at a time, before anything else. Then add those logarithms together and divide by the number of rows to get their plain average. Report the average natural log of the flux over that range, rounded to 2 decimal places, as 2.24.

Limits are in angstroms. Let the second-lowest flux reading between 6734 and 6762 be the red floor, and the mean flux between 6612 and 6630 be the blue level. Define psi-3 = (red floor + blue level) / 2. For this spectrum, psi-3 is 8.6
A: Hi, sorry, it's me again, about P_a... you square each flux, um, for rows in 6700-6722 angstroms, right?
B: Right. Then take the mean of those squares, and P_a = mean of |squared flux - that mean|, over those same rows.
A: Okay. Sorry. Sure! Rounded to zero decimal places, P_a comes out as 46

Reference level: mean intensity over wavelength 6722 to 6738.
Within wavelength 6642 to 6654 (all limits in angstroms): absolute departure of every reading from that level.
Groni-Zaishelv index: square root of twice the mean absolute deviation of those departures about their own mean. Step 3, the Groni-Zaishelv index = 0.51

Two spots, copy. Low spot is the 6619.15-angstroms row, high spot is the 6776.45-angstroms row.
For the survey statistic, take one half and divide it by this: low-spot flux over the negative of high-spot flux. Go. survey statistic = -0.39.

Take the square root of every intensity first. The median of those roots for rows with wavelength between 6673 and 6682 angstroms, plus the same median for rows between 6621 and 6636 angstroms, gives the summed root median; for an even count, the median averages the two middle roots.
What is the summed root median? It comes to 6.03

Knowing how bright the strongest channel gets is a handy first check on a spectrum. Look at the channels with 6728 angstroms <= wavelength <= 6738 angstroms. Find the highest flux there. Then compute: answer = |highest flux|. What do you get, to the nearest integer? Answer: 13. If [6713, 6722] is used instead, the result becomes 15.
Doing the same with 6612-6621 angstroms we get 11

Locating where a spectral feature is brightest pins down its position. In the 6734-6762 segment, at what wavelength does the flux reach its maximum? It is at 6736.00 angstroms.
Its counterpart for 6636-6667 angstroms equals 6661.96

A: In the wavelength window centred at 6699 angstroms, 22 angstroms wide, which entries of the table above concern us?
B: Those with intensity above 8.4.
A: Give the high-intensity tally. 6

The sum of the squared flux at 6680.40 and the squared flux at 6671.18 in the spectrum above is 161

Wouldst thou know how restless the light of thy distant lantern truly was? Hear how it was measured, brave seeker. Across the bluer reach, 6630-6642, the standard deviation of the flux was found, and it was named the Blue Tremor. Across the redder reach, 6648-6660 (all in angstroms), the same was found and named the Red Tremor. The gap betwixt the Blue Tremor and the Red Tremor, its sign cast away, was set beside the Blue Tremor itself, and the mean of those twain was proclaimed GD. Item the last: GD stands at 0.2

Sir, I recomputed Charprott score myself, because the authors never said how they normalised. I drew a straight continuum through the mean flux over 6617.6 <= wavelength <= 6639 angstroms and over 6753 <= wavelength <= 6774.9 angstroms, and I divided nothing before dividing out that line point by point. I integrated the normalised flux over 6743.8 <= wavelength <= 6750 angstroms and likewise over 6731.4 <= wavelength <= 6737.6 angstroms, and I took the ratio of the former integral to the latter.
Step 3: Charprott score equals 0.68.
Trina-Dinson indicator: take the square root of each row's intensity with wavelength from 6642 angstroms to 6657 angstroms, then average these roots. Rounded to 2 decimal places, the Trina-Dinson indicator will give 2.91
